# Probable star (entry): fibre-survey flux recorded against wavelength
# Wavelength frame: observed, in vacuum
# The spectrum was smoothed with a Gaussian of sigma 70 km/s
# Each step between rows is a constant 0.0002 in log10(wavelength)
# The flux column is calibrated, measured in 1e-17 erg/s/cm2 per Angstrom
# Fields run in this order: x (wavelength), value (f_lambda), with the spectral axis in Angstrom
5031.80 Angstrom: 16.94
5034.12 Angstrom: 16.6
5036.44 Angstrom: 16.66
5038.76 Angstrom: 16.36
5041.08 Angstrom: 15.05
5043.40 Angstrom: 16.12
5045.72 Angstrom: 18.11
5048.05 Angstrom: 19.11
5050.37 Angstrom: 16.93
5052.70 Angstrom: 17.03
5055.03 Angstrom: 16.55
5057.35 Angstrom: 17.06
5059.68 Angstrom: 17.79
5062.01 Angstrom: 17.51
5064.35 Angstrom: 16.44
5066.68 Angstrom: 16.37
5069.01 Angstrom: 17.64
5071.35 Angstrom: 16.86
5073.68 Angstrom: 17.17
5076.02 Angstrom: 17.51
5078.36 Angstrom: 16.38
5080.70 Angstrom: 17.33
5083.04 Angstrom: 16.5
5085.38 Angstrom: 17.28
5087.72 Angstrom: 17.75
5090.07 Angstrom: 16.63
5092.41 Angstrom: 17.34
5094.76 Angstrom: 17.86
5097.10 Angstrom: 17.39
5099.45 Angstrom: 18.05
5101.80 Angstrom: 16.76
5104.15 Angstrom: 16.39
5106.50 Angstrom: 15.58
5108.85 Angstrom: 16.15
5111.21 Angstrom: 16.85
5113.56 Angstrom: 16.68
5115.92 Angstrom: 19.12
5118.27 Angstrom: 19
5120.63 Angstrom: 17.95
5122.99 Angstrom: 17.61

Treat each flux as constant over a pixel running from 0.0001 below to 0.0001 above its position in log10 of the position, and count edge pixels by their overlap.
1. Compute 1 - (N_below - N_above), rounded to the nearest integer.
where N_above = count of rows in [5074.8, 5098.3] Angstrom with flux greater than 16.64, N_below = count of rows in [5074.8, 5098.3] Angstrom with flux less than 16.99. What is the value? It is 5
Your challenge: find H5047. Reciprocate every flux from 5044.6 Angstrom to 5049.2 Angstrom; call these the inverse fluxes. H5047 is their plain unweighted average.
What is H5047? 0.054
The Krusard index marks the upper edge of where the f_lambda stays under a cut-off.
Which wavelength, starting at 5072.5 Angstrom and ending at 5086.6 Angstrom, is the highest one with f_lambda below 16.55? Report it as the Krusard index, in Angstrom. 5083.04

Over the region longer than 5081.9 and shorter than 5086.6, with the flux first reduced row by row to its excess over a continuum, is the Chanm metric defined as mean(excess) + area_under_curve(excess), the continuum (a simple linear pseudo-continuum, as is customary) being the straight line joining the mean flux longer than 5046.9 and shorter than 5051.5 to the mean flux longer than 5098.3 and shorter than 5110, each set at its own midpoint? -1.2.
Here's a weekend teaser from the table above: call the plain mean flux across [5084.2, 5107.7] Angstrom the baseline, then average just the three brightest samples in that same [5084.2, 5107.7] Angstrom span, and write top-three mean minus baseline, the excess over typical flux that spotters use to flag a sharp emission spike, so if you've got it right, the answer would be 0.78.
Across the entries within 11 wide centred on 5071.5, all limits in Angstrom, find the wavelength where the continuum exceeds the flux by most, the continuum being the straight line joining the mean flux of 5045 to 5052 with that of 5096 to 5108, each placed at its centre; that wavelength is 5066.68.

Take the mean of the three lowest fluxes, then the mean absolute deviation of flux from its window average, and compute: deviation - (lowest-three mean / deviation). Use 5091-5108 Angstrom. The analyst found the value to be -23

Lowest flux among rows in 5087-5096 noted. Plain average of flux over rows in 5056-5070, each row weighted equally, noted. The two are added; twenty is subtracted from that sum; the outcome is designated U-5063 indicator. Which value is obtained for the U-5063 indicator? 13.8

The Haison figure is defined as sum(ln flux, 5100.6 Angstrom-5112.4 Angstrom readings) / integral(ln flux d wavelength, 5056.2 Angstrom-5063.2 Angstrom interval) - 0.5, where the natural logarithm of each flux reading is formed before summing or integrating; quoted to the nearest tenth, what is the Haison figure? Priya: 0.2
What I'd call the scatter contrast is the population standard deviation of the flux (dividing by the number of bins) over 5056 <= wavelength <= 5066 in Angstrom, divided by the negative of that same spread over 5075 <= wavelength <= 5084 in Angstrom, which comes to -1.03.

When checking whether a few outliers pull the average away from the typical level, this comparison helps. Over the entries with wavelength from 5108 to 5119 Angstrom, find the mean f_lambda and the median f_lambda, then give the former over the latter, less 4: -2.96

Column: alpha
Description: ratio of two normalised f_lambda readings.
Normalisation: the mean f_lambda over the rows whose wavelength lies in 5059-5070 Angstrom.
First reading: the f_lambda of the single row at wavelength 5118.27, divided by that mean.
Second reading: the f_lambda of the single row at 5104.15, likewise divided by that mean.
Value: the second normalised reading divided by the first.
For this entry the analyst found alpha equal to 0.86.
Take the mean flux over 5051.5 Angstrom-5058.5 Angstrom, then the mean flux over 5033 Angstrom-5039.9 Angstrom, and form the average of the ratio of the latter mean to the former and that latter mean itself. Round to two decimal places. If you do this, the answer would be 8.76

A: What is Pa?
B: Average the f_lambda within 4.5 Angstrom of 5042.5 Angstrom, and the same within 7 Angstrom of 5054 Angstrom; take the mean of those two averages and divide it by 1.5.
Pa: 11.3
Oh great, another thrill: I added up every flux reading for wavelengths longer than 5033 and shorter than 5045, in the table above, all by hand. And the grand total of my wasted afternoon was 81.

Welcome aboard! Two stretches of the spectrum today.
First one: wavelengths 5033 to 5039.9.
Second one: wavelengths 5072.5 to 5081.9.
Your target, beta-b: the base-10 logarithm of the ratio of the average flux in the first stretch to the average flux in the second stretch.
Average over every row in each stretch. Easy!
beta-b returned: -0.0144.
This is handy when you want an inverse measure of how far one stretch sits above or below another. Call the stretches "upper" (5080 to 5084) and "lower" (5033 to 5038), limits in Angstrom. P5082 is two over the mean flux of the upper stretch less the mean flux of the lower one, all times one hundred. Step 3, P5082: 702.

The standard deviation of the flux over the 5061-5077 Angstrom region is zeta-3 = 0.5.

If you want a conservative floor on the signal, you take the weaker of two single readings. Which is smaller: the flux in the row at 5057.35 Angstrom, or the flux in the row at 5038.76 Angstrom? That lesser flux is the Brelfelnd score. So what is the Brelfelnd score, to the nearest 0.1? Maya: 16.4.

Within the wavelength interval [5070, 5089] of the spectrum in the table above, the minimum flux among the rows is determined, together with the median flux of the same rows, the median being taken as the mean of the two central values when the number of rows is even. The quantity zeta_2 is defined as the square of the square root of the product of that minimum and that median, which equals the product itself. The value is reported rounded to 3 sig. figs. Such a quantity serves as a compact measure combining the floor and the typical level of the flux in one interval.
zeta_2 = 282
